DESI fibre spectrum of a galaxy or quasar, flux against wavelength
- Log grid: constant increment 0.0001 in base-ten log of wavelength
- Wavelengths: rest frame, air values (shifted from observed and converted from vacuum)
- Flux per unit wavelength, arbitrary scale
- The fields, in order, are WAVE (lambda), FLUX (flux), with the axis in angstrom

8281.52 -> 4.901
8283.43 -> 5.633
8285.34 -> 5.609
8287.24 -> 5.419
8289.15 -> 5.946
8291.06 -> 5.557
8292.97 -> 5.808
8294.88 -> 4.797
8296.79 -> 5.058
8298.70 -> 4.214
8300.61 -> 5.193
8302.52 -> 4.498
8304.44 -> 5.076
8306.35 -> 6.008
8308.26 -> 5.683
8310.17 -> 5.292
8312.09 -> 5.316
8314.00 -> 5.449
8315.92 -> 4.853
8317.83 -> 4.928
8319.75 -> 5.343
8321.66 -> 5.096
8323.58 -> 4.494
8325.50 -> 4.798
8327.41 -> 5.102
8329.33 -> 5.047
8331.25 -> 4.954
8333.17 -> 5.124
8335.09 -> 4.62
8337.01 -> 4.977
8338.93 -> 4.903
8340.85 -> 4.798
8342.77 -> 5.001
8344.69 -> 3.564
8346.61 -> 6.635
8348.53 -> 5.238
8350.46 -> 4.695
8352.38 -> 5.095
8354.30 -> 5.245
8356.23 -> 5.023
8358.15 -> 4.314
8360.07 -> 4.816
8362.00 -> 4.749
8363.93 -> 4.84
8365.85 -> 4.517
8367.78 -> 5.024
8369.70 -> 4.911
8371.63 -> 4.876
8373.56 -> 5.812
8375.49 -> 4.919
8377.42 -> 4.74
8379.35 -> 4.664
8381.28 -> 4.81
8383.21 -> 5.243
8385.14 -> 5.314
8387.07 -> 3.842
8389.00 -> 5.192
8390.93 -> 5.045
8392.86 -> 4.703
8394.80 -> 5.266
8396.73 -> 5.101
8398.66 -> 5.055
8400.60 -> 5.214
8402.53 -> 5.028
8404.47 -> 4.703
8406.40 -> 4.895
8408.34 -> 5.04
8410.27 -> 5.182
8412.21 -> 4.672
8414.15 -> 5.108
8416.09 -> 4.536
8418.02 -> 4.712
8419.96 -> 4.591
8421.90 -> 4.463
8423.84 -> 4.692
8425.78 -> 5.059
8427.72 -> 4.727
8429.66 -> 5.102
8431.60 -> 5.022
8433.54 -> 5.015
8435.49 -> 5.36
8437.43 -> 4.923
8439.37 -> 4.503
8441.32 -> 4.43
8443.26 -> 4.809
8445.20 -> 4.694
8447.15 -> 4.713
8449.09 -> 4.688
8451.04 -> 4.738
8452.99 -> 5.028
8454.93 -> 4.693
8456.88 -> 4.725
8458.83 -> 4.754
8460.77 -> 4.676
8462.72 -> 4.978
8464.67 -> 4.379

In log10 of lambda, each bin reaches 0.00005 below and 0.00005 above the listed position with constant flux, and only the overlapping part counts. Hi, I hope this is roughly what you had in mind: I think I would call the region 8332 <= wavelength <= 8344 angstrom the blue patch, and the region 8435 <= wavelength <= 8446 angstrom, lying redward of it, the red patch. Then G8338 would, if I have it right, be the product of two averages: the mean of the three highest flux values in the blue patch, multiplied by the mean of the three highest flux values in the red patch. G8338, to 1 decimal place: 25.3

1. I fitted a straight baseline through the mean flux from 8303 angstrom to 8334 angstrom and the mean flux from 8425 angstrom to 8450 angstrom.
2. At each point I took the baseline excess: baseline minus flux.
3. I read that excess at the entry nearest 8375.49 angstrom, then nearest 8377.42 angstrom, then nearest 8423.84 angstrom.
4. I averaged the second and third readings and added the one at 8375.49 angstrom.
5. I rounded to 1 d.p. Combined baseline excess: 0.3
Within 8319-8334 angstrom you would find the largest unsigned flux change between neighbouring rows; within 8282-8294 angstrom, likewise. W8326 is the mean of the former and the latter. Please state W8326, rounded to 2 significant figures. 0.56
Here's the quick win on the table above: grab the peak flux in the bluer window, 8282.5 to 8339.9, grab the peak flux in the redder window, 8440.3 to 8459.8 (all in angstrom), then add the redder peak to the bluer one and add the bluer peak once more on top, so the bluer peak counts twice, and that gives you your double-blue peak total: 17.0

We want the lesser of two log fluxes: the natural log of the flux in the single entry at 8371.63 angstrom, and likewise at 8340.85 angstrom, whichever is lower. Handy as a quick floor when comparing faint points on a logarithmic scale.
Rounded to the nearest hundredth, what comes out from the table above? 1.57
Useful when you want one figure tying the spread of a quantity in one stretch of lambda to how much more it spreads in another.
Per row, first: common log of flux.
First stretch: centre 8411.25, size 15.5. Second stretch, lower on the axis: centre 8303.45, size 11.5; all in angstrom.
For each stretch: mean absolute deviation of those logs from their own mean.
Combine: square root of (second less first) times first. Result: 0.022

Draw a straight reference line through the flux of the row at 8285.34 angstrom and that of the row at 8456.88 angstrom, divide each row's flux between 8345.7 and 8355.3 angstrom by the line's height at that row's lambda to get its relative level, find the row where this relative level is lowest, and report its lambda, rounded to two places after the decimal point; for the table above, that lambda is 8350.46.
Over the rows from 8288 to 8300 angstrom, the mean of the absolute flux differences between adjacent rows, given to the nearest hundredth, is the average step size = 0.55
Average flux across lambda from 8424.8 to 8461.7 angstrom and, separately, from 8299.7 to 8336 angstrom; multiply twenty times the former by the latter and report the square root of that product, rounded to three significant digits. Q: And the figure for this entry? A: 22.2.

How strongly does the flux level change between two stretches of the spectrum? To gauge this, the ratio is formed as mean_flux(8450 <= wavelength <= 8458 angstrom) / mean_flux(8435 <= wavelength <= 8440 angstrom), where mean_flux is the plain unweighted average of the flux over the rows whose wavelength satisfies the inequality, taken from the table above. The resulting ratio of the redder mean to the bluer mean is 0.973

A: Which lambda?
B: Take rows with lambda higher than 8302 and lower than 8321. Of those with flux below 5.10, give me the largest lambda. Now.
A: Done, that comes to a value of 8317.83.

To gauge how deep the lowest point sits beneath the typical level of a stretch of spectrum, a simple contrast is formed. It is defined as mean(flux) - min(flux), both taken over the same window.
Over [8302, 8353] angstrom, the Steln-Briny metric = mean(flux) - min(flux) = 1.5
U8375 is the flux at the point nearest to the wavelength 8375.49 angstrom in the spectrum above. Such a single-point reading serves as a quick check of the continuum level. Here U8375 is 4.919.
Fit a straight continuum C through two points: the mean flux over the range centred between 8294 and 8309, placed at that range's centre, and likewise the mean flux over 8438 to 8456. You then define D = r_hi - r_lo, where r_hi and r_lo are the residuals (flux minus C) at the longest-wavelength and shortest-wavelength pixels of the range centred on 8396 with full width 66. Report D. 0.0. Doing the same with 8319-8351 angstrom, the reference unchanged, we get -0.6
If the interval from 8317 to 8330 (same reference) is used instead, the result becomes 0.1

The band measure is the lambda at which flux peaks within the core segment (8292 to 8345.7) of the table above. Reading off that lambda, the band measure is 8306.35 angstrom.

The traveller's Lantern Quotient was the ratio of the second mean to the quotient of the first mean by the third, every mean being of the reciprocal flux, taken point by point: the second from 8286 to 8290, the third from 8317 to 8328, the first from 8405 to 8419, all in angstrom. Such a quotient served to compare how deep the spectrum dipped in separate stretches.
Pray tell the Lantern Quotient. 0.174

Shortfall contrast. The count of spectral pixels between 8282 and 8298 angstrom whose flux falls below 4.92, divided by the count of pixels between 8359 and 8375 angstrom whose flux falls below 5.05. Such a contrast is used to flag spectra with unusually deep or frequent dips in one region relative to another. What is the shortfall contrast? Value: 0.14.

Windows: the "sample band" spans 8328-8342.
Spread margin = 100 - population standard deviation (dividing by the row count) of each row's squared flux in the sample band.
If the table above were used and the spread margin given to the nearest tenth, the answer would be 98.5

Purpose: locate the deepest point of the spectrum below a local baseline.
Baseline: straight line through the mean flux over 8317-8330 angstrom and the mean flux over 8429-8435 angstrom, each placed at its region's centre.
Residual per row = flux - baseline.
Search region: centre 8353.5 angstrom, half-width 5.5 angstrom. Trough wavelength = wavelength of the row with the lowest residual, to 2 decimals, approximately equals 8358.15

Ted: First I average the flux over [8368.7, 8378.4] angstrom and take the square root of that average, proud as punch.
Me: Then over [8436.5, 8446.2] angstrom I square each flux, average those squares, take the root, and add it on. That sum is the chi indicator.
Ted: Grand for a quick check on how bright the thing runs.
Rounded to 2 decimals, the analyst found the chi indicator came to 6.92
